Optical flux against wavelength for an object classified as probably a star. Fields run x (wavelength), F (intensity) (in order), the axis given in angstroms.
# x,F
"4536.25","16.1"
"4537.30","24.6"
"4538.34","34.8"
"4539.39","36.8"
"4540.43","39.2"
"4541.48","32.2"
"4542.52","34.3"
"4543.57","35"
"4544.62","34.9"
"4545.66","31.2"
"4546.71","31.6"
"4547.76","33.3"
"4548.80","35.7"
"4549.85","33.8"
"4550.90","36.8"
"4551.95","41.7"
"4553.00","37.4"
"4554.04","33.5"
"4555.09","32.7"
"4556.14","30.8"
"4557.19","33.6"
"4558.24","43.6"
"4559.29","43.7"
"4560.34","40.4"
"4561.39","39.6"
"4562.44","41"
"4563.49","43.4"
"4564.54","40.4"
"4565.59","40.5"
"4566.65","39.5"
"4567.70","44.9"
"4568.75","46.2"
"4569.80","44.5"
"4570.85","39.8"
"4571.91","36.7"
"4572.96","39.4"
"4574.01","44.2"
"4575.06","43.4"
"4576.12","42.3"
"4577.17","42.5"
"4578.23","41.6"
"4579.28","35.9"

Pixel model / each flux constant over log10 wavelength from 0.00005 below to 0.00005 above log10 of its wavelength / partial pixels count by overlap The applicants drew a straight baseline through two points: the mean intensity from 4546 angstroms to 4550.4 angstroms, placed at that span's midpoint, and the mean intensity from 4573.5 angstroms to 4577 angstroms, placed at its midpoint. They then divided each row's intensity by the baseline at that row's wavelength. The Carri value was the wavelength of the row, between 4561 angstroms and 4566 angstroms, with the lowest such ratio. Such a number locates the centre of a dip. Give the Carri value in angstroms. 4565.59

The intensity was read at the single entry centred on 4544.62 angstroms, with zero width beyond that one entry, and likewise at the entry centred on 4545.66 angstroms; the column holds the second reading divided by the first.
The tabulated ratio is 0.9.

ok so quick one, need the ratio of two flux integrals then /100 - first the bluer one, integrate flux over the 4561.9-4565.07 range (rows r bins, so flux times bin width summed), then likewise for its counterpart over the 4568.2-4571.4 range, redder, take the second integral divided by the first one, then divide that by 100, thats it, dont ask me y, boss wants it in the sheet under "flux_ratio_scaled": 0.0105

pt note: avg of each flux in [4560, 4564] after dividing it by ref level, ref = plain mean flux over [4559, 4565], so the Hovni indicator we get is 0.99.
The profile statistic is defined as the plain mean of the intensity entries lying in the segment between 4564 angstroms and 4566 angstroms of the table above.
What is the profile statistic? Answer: 40.5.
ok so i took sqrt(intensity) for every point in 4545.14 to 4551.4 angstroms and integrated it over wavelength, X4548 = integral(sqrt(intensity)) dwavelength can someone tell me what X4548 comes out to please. 36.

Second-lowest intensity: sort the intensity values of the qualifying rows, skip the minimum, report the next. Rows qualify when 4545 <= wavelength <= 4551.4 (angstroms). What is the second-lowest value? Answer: 31.6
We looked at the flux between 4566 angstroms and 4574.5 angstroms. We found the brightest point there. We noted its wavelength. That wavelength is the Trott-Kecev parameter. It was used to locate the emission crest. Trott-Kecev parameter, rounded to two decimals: 4568.75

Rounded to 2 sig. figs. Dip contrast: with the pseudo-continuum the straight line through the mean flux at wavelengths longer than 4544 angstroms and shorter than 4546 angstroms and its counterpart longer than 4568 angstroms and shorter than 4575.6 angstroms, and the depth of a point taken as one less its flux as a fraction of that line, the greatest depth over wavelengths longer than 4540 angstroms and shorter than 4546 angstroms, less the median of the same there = 0.12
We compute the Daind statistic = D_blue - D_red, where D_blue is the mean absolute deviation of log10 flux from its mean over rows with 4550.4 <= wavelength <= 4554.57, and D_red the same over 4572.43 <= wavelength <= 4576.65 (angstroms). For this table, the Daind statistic 0.010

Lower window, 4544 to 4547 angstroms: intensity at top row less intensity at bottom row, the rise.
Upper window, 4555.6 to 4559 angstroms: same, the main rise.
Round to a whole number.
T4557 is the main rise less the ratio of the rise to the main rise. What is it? 13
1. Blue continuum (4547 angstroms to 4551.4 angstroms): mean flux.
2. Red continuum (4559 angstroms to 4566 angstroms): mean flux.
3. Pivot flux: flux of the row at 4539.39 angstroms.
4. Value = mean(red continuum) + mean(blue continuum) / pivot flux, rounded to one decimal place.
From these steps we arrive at 42.2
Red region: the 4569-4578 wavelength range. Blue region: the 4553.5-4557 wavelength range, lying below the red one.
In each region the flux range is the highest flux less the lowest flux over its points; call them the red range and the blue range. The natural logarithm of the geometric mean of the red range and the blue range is 1.52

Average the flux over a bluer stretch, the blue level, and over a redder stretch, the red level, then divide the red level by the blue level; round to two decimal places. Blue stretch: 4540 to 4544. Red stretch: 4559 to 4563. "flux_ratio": 1.17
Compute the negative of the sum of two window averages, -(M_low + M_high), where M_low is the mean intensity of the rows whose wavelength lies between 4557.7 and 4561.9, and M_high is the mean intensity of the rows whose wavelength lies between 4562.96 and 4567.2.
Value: -83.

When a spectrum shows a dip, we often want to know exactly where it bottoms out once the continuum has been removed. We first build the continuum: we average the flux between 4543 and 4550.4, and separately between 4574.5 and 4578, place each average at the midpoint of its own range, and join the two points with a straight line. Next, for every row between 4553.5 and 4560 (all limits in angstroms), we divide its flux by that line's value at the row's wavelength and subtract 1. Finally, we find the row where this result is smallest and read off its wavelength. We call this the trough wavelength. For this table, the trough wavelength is 4556.14 angstroms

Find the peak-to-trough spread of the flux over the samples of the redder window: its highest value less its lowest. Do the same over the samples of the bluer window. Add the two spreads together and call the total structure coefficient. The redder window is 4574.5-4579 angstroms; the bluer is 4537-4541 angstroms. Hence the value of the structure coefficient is 16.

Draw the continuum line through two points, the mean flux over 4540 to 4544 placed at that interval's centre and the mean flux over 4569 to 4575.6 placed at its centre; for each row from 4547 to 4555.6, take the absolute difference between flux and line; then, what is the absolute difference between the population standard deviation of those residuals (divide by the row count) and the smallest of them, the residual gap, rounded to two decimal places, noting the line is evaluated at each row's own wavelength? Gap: 1.88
